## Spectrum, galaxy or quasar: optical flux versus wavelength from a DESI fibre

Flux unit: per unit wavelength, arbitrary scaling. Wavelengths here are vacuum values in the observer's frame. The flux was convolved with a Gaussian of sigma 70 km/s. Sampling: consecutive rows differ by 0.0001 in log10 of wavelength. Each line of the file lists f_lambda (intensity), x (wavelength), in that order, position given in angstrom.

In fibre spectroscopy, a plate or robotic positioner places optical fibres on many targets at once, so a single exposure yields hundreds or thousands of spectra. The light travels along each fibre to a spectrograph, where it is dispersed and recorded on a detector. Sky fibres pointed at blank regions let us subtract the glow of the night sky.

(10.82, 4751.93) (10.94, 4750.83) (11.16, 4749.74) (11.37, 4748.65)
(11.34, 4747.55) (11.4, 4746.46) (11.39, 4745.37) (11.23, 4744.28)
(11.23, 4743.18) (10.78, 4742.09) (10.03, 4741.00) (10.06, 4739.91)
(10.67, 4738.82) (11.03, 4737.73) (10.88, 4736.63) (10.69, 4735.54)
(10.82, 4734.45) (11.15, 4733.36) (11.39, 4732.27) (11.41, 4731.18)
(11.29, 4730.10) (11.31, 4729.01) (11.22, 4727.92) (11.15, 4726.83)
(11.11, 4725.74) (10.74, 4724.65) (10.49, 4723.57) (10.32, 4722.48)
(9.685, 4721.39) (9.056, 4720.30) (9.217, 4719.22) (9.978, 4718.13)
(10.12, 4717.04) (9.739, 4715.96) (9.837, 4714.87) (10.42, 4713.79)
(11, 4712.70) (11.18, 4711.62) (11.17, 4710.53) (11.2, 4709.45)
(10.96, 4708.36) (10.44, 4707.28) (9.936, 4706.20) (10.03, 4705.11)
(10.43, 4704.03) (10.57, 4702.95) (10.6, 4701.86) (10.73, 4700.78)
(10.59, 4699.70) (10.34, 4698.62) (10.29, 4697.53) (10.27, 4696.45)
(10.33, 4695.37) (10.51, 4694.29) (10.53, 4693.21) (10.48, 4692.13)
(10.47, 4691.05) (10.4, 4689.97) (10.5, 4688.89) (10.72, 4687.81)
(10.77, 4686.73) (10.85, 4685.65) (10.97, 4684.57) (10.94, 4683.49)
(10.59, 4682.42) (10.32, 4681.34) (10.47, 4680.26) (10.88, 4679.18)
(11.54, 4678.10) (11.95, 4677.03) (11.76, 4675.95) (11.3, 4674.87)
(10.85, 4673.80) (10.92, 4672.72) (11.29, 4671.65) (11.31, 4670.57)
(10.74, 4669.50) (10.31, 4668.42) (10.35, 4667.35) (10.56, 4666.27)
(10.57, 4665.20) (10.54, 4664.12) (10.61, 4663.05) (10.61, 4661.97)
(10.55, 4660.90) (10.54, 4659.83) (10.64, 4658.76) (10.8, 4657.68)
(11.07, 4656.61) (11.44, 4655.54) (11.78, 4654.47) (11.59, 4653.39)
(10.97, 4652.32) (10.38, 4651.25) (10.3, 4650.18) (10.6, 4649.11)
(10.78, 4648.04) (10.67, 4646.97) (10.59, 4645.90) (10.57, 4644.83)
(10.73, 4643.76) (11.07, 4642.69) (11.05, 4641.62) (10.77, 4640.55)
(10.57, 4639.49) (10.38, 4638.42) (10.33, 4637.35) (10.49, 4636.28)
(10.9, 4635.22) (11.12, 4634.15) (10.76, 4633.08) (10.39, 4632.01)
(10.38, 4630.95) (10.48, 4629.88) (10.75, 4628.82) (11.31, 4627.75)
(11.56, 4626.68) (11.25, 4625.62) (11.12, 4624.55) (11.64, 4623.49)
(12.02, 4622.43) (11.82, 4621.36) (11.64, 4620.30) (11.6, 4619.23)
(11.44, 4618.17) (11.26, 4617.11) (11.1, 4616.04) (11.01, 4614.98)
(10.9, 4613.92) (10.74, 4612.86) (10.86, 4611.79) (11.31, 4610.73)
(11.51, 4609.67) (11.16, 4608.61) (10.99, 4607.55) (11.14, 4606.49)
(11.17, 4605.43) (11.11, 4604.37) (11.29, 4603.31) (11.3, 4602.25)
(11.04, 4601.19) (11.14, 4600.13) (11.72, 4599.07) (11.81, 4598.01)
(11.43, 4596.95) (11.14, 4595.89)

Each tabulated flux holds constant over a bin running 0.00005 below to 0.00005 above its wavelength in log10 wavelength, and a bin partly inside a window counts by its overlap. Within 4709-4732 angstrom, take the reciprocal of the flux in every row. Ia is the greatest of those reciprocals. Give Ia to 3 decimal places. 0.110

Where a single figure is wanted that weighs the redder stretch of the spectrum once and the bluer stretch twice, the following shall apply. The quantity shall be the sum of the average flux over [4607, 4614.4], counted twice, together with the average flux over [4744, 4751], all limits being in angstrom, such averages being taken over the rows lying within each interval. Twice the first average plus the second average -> 33.4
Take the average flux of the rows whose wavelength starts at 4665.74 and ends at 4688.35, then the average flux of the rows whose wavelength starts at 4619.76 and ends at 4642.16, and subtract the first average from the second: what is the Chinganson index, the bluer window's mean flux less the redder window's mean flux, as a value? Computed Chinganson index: 0.06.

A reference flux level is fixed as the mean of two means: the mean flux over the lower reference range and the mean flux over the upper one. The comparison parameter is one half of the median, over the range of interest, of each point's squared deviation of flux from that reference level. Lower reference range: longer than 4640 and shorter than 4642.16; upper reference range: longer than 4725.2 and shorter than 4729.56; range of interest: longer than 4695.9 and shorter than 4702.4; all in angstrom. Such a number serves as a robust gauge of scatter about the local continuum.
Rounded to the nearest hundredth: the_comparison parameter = 0.18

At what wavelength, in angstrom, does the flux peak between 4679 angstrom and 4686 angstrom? 4684.57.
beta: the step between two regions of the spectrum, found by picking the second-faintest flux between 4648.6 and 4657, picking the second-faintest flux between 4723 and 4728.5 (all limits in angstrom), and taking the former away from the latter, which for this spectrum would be 0.36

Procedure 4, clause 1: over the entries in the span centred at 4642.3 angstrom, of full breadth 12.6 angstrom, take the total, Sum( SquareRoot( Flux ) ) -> 39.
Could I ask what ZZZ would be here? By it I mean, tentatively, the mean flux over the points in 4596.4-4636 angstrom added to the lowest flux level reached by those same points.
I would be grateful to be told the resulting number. 21.6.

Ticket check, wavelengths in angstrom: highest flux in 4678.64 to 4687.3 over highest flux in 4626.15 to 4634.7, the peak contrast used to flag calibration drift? 0.95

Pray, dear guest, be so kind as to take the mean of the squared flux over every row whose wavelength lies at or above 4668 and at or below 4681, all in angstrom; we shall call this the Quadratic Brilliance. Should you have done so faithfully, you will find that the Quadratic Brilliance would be 124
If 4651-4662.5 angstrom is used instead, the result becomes 120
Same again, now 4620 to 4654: 119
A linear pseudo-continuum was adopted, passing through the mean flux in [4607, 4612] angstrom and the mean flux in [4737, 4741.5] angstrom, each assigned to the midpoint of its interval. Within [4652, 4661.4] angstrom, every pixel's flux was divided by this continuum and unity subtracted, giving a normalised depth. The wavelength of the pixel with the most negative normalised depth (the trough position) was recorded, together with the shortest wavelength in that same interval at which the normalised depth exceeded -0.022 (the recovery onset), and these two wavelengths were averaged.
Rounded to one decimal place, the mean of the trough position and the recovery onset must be 4656.1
